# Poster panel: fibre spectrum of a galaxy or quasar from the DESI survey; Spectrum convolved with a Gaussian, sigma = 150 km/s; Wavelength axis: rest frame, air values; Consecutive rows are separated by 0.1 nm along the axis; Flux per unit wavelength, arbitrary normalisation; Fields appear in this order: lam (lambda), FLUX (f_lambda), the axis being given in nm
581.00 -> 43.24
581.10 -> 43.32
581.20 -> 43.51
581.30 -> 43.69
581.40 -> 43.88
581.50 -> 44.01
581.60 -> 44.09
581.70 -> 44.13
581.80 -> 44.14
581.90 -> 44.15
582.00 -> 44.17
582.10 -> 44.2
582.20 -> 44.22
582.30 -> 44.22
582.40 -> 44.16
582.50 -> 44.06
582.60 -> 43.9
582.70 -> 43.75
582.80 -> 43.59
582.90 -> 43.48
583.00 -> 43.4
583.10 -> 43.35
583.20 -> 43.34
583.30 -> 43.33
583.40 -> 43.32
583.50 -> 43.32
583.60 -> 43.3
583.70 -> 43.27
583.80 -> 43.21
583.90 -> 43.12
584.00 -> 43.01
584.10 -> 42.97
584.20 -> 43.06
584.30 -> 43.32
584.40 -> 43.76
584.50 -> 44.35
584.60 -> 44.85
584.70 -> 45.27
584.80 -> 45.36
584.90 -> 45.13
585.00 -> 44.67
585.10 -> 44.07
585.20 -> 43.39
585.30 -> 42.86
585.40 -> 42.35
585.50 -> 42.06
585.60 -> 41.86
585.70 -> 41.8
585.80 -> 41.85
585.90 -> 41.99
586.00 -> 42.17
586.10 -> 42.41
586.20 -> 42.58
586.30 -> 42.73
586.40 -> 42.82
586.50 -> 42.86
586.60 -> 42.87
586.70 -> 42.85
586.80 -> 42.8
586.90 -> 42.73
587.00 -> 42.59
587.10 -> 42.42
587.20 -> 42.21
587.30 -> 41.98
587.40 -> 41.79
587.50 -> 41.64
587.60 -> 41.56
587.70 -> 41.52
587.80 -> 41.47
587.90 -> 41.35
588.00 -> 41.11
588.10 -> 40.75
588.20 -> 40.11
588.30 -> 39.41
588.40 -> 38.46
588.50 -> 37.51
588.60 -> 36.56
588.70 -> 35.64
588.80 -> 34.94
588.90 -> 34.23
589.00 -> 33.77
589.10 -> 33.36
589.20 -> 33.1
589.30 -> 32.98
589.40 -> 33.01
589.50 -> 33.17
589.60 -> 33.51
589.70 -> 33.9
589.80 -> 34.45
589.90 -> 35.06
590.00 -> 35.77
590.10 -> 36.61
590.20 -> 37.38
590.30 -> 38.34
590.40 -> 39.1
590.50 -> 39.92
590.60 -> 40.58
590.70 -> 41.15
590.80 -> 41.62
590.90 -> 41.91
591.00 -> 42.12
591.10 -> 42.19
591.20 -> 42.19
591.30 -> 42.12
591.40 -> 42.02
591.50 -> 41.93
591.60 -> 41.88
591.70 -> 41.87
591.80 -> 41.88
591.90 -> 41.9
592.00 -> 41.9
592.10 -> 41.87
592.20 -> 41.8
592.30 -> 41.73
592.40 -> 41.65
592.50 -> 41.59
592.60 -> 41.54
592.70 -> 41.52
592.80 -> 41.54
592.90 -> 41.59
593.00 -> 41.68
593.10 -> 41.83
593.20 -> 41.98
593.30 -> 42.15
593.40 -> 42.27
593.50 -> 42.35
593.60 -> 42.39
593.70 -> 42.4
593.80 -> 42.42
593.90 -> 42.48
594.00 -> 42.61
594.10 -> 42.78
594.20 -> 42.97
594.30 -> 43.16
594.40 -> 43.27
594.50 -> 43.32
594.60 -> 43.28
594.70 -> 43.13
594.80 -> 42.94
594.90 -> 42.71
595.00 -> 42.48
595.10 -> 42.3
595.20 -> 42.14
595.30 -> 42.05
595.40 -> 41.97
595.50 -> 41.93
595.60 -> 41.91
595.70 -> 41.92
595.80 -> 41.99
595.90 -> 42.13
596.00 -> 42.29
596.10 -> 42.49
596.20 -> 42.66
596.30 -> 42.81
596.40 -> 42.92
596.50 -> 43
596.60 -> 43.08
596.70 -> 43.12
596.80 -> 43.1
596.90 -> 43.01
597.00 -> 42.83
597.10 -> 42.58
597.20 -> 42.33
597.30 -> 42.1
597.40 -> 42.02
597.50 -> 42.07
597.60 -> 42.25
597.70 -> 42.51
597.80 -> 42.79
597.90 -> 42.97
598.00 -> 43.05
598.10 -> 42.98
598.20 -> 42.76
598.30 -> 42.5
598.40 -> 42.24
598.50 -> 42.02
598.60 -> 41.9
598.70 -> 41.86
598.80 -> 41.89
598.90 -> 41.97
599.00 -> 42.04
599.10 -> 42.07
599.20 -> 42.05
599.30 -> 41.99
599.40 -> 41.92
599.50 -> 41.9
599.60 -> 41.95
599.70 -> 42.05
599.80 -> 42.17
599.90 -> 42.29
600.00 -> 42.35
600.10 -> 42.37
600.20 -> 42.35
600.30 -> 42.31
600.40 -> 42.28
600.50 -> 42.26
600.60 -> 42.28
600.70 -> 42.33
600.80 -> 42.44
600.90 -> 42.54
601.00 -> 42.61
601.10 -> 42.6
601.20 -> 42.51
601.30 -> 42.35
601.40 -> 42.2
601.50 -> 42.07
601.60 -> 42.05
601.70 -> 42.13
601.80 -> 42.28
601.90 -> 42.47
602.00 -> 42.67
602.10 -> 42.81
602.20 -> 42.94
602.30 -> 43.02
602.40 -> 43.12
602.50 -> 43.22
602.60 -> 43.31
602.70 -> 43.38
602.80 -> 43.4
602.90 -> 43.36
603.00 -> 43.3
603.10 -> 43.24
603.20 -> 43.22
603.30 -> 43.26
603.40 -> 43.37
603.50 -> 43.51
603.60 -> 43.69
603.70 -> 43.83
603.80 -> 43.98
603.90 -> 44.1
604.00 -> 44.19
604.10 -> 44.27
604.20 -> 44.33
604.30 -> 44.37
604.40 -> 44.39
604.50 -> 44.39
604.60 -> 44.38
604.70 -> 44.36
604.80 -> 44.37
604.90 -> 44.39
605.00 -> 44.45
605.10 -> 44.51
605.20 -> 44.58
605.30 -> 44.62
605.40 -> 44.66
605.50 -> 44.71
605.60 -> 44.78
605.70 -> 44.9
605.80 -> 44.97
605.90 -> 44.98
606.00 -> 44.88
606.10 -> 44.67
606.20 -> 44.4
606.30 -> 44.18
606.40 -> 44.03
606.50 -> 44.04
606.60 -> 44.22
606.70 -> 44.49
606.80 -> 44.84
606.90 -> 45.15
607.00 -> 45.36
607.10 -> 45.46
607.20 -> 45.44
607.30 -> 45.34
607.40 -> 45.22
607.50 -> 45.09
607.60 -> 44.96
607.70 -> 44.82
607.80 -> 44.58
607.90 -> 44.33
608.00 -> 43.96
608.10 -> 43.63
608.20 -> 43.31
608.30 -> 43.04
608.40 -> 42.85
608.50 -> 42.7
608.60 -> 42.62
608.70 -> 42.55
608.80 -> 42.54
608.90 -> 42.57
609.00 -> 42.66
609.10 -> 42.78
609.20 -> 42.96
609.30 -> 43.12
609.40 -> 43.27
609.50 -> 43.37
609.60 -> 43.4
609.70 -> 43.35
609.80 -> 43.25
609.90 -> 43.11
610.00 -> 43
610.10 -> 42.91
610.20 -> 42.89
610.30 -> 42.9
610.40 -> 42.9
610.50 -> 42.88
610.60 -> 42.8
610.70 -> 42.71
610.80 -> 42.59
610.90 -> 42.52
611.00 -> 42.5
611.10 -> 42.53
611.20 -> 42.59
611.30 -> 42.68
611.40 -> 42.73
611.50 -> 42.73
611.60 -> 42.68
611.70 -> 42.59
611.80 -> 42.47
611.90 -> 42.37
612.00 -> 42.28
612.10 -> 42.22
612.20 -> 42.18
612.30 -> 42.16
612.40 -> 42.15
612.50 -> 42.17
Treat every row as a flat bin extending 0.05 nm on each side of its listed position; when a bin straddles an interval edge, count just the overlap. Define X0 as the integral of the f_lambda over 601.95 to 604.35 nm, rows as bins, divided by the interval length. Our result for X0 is 43.5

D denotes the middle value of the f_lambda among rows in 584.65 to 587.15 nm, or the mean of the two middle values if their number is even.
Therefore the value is 42.7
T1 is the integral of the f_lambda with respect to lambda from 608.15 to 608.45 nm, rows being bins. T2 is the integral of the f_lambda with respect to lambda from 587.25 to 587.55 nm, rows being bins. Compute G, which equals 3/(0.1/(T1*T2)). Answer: 4861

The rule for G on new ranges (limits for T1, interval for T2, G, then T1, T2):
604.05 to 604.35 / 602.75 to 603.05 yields 5188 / 13.3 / 13.0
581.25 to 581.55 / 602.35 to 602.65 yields 5118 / 13.2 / 13.0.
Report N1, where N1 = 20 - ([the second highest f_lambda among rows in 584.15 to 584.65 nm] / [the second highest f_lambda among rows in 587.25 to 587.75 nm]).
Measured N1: 18.9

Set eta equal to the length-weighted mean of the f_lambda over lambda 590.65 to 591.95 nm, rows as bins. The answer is 41.9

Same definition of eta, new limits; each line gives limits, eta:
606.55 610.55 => 43.7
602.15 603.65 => 43.3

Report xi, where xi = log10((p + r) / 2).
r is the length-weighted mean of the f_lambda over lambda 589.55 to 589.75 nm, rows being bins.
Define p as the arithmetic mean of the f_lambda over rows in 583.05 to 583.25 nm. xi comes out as 1.59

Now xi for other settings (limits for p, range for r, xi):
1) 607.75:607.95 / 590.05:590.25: 1.61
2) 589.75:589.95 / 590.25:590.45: 1.57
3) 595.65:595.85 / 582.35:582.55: 1.63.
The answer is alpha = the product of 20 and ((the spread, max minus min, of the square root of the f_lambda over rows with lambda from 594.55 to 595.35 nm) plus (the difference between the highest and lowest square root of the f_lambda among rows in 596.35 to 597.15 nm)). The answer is 2.7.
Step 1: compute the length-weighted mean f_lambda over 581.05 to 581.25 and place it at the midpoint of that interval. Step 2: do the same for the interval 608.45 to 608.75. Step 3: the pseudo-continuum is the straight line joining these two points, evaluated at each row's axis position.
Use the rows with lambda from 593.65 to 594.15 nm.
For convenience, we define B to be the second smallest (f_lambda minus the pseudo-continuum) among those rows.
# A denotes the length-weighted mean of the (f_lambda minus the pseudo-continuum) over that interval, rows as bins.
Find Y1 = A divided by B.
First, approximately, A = -0.5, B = -0.6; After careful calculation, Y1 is 0.81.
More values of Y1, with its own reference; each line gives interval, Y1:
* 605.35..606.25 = 1.06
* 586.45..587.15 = 0.79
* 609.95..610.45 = 1.05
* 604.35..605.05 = 1.01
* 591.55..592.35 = 0.96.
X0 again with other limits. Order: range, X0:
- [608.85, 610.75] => 43.0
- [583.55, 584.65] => 43.5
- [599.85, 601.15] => 42.4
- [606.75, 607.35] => 45.3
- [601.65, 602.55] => 42.7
